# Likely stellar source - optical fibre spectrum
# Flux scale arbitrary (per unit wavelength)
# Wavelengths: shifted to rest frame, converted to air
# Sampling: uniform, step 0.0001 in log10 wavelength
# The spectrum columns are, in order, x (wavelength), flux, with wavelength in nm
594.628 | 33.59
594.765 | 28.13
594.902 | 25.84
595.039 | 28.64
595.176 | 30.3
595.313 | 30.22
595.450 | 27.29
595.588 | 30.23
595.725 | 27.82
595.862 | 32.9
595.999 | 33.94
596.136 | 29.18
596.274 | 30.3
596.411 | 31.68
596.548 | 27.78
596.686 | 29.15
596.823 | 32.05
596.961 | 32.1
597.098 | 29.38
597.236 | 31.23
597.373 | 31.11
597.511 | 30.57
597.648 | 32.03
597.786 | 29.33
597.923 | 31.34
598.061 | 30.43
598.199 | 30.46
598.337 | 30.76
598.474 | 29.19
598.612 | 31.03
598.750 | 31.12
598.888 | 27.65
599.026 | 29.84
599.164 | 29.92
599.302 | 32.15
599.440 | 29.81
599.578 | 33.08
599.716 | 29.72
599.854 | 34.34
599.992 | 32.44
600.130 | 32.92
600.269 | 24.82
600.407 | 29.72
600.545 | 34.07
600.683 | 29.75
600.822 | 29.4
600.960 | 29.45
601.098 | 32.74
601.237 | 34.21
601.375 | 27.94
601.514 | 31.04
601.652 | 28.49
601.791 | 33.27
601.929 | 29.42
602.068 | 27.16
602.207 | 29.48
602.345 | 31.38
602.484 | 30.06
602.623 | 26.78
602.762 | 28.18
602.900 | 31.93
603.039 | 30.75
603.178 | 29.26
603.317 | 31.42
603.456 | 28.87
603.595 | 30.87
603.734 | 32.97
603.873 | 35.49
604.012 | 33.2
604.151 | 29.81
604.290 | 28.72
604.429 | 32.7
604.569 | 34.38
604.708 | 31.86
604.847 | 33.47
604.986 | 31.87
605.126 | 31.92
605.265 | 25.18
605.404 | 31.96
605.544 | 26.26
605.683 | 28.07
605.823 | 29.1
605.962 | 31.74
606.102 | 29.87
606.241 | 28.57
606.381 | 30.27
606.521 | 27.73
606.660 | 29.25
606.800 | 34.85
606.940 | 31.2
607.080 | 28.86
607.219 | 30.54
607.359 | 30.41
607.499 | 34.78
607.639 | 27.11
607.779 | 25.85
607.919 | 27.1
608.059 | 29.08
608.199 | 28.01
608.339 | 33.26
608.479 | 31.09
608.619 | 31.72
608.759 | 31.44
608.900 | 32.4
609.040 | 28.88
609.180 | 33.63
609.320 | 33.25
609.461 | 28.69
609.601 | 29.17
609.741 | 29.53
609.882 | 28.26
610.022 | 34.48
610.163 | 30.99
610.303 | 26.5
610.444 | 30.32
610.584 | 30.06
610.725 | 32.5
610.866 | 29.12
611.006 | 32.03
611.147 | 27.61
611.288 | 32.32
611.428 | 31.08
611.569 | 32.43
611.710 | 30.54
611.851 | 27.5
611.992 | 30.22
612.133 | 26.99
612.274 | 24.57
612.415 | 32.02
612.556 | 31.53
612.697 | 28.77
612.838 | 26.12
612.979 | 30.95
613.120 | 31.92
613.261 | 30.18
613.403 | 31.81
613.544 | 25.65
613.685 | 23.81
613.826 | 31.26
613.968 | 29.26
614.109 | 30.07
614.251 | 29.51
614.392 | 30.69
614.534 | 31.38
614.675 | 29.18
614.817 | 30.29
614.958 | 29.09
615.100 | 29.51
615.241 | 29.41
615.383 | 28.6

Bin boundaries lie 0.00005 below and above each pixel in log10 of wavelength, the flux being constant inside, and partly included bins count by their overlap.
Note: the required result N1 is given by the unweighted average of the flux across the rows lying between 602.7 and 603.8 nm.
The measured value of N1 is 30.5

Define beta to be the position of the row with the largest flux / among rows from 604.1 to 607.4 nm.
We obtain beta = 606.800 nm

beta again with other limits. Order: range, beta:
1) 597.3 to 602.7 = 599.854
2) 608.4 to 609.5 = 609.180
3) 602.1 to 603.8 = 603.734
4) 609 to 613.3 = 610.022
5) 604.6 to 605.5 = 604.847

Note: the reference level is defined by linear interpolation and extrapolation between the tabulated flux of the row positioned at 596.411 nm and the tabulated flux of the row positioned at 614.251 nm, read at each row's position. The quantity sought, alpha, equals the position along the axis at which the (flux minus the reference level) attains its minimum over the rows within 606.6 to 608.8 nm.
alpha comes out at 607.779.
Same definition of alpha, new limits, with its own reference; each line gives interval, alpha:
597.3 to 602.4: 600.269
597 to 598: 597.098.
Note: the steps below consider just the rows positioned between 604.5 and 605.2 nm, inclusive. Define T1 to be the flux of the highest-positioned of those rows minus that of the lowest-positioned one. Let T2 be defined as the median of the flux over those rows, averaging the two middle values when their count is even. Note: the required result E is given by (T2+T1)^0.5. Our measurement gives 5.4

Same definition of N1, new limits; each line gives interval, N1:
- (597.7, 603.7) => 30.4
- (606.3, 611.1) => 30.4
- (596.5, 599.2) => 30.3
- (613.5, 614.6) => 29.0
